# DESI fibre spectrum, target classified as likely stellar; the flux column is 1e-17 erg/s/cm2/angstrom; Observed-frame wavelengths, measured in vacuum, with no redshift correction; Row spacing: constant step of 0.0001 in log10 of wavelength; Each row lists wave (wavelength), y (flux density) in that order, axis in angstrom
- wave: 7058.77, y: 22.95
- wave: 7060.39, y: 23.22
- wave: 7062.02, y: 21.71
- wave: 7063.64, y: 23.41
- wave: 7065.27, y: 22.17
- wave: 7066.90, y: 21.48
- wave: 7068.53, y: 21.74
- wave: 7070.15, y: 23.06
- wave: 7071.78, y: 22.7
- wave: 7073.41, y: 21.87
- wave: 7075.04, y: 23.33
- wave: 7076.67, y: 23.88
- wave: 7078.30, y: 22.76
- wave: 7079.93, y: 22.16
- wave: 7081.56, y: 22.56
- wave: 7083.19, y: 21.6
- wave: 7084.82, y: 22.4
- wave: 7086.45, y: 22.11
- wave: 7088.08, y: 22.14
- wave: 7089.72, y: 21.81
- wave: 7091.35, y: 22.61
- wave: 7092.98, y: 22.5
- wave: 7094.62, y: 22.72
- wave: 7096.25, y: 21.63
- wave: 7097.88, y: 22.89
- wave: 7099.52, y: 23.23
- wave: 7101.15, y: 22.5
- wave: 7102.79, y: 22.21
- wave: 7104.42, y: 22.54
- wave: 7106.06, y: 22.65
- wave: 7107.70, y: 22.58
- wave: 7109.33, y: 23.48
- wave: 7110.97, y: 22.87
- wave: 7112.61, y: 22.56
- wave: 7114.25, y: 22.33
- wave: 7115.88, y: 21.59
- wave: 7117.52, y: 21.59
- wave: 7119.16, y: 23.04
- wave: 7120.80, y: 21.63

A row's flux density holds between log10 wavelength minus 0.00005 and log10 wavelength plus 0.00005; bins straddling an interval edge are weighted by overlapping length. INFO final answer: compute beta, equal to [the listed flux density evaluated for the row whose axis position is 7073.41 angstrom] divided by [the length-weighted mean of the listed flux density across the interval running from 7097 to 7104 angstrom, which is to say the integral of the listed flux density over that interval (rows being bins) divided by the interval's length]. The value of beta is 0.96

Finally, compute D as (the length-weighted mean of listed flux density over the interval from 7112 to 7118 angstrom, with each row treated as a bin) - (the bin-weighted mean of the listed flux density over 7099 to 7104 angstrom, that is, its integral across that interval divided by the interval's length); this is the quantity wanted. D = -0.59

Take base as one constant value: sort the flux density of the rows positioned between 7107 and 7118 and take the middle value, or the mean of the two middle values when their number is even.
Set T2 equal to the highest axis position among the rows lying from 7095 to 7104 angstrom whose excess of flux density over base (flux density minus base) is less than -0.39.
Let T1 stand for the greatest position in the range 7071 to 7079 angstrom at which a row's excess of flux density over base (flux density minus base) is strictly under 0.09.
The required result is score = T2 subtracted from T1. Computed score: -22.8 angstrom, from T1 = 7073.41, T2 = 7096.25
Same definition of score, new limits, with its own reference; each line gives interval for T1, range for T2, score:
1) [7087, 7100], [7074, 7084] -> 13.1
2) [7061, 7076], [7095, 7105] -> -22.8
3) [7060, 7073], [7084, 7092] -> -21.2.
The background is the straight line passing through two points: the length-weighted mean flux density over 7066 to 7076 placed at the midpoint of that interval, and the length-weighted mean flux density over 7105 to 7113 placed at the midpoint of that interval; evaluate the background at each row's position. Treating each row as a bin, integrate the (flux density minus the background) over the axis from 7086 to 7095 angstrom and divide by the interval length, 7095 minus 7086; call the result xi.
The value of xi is -0.30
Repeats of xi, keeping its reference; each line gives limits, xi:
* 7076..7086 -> 0.03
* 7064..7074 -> -0.12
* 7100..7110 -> -0.10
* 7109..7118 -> -0.49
